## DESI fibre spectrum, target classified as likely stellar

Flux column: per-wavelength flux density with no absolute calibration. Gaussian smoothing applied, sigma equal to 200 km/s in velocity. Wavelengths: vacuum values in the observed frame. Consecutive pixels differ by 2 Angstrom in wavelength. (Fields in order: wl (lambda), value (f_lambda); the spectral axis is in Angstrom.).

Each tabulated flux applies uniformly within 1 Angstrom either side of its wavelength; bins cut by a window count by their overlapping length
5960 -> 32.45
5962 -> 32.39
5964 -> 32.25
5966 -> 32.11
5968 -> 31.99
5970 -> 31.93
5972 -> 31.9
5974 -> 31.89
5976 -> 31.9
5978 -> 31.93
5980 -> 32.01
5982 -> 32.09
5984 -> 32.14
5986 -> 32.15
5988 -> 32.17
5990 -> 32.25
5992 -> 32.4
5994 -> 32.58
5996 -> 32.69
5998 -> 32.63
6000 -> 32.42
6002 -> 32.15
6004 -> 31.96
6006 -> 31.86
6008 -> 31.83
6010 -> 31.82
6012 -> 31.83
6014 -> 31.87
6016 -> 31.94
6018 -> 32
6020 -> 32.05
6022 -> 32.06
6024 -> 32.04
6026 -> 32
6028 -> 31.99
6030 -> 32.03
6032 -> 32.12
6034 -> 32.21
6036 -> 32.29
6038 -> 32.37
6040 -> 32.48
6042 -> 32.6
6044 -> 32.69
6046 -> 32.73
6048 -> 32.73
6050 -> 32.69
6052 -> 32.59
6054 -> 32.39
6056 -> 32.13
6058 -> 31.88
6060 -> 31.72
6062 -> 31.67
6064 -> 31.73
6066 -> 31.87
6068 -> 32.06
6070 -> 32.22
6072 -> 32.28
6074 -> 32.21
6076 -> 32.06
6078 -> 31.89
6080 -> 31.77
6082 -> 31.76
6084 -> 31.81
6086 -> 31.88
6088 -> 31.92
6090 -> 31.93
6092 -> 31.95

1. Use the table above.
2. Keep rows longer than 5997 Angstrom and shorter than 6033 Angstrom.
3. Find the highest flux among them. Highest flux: 32.63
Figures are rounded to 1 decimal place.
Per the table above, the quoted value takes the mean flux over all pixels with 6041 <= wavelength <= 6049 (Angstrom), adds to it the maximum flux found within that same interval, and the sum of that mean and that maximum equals 65.4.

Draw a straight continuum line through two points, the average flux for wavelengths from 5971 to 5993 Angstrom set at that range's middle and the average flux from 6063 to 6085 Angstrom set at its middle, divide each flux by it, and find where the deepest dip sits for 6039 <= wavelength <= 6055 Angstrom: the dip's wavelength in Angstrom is 6054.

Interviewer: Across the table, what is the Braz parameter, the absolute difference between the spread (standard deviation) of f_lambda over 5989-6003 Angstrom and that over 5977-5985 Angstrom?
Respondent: 0.11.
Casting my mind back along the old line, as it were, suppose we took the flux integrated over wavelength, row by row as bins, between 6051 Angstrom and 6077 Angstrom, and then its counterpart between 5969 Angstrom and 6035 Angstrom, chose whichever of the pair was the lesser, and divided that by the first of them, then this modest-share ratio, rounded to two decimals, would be 1.00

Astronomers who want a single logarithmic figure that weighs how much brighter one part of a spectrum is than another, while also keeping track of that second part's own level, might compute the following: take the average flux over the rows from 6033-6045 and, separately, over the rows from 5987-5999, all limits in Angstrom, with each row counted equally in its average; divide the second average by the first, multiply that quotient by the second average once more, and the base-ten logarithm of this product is 1.51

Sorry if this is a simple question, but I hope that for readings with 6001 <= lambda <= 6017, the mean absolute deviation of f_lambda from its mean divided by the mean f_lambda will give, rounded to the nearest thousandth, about 0.003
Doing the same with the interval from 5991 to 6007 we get 0.008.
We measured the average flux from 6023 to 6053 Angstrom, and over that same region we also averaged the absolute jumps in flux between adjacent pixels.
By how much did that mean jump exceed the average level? -32.3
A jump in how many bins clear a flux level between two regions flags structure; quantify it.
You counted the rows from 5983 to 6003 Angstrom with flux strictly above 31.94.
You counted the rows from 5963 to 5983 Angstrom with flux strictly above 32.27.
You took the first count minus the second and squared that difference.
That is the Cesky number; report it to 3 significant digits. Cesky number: 100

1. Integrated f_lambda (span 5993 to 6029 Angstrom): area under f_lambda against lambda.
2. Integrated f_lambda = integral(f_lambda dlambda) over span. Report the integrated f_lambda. 1155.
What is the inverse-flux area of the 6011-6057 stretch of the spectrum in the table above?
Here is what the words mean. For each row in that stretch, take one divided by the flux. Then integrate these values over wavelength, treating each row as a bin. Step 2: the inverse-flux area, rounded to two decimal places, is 1.43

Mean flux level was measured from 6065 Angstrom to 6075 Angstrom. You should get 32.1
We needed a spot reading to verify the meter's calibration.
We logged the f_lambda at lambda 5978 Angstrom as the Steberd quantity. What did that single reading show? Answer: 31.93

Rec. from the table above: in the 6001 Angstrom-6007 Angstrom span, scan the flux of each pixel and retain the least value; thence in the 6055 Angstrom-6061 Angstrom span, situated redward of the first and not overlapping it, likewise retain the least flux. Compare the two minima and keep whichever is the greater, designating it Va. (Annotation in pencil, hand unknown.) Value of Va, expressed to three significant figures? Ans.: 31.9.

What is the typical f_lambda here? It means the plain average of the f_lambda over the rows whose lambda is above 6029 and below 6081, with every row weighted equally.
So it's 32.2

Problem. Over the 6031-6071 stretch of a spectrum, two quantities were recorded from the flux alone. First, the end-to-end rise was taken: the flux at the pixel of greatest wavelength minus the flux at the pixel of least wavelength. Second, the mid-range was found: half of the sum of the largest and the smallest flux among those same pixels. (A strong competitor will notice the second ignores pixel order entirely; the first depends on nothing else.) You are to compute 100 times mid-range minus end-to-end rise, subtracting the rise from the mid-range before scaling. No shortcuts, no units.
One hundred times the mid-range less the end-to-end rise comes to 3210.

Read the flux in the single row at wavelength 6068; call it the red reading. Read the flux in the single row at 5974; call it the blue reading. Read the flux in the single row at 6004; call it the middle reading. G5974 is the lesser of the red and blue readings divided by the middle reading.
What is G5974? 1.00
